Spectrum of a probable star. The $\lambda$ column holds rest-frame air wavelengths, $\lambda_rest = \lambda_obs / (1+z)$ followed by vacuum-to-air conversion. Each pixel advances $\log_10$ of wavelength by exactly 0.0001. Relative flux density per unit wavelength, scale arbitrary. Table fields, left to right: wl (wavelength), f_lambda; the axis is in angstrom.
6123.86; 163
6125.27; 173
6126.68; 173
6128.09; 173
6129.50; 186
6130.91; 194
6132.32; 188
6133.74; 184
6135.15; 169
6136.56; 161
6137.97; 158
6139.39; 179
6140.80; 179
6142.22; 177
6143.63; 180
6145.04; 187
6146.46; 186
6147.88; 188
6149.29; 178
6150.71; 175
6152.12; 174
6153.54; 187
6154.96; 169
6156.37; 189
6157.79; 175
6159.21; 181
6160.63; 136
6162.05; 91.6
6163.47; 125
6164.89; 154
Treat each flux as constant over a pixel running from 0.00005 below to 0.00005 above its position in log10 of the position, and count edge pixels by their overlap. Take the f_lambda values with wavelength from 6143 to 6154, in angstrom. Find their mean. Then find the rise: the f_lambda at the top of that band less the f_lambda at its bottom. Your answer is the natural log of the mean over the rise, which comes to 3.26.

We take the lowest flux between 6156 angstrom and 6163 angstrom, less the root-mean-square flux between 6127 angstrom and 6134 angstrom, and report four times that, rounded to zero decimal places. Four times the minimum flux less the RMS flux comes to -374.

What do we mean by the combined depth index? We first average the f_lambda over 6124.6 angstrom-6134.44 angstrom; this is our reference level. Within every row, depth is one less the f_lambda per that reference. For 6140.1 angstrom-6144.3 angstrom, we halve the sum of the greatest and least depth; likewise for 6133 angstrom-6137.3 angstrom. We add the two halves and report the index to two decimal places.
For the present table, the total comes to 0.07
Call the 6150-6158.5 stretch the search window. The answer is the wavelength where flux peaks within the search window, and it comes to 6156.37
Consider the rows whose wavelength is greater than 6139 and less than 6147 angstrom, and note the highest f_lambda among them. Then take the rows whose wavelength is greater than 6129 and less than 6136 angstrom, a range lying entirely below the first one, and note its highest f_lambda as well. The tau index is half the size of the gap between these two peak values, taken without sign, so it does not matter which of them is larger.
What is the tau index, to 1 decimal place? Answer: 3.5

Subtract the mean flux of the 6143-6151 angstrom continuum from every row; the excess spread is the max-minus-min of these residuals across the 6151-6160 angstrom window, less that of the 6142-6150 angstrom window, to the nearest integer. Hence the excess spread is 9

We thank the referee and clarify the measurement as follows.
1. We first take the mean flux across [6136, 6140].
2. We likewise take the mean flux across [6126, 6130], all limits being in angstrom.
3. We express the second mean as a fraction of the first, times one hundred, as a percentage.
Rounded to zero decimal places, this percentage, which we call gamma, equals 107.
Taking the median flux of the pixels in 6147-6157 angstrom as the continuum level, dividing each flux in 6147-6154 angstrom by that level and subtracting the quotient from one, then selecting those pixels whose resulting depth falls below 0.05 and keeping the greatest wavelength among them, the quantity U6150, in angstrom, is 6153.54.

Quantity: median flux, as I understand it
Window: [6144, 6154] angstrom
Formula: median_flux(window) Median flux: 186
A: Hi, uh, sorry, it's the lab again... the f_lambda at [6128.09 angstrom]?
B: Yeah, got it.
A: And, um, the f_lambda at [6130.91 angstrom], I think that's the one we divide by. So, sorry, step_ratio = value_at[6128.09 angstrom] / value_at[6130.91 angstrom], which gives 0.89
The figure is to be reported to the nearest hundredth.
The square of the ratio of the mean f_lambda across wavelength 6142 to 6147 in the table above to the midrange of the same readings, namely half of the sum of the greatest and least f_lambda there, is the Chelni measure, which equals 1.01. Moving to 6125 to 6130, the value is 0.96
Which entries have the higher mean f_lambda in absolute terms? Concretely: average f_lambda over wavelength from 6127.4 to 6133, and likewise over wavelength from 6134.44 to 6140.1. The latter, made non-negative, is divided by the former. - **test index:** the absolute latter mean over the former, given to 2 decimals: 0.90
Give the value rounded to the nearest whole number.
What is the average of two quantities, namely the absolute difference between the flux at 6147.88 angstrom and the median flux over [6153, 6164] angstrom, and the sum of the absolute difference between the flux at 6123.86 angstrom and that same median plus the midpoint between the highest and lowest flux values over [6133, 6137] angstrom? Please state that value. 99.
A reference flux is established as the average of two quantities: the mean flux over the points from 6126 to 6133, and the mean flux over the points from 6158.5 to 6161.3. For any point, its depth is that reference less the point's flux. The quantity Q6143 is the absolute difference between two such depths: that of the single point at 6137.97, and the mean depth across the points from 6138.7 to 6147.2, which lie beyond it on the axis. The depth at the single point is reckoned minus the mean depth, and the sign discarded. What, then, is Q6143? 23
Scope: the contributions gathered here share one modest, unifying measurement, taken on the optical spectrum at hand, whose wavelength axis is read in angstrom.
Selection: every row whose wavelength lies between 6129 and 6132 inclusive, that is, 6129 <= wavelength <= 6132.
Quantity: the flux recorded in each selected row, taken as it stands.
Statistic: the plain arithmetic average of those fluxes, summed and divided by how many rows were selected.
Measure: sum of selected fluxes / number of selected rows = 190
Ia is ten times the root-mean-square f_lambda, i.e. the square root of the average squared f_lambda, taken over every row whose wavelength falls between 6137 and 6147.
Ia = 1782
